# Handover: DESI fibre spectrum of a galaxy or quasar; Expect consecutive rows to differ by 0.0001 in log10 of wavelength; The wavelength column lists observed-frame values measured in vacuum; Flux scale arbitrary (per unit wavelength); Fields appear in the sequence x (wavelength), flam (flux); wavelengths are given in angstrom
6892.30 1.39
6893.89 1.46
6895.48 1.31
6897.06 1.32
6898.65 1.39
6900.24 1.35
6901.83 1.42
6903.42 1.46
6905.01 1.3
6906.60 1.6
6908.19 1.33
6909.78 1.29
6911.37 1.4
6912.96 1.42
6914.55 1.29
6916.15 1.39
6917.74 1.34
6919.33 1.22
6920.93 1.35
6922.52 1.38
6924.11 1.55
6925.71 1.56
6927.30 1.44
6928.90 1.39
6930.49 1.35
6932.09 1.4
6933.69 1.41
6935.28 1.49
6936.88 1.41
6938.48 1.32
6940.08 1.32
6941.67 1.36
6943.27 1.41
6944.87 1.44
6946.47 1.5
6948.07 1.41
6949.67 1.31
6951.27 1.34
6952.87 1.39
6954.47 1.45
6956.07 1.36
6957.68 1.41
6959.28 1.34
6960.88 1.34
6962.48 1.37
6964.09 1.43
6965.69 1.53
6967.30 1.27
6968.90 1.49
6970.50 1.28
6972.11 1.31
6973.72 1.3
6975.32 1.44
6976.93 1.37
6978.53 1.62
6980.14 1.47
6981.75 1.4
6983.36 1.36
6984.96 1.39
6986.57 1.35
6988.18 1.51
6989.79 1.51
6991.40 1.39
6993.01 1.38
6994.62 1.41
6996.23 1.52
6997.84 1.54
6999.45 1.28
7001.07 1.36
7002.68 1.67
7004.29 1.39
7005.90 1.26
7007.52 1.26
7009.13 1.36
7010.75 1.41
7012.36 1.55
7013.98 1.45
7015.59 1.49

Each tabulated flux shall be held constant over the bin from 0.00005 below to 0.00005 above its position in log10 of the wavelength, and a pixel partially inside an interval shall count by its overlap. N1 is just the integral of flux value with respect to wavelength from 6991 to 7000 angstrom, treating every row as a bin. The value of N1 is 12.8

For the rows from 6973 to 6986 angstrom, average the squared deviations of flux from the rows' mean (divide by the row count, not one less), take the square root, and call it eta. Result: 0.090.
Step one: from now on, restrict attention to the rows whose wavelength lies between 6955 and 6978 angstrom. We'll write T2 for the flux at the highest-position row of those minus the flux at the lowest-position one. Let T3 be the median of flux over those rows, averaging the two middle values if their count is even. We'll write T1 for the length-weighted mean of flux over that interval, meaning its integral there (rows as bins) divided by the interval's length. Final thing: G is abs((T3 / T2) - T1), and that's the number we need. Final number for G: 135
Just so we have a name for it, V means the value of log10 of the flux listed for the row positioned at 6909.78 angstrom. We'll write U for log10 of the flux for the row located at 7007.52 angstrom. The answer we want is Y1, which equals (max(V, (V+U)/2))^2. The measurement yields 0.012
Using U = 0.100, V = 0.111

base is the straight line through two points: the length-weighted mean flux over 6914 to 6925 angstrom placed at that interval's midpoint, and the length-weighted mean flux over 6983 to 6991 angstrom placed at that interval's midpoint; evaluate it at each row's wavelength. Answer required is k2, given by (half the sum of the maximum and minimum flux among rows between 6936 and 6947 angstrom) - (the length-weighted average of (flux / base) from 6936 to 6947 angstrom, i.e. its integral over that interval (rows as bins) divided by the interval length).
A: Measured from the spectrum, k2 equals 0.40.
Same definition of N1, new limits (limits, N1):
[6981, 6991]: 14.2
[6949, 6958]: 12.4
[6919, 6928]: 12.8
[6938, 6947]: 12.5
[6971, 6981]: 14.1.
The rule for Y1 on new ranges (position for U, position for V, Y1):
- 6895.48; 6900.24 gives 0.017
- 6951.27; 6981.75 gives 0.021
